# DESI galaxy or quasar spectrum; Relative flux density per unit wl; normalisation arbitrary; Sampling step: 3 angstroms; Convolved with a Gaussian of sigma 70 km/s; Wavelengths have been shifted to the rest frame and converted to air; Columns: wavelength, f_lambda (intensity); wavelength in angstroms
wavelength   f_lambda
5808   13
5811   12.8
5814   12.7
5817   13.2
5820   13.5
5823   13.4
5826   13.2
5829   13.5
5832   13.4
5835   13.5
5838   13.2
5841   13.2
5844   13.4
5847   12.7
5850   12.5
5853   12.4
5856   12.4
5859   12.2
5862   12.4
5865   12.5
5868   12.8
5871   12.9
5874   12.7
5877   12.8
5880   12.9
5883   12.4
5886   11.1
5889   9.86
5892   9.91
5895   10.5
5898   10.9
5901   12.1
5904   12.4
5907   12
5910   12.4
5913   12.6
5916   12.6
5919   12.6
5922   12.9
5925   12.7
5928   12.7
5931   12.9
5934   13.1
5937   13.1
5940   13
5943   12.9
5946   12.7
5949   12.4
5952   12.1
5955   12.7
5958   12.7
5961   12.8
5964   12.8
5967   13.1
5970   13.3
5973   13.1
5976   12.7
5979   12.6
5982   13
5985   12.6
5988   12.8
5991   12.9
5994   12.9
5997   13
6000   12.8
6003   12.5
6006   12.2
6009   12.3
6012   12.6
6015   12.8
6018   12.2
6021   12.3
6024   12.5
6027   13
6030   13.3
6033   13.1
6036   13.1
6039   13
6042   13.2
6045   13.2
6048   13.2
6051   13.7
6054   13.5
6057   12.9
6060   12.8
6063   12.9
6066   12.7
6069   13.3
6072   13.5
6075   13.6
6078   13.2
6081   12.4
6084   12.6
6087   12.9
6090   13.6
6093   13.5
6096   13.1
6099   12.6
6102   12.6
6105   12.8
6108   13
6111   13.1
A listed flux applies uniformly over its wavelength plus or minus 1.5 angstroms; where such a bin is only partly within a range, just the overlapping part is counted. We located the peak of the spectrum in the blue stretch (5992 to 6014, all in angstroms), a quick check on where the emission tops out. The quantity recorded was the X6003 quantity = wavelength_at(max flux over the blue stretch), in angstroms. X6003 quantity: 5997 angstroms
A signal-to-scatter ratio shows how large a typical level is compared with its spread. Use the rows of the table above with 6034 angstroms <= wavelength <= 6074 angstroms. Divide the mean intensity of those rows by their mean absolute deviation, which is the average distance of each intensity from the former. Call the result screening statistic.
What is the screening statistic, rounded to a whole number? 56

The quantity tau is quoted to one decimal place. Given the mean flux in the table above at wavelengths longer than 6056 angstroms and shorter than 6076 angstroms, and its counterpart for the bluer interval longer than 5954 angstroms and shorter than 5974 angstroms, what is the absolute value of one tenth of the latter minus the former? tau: 11.8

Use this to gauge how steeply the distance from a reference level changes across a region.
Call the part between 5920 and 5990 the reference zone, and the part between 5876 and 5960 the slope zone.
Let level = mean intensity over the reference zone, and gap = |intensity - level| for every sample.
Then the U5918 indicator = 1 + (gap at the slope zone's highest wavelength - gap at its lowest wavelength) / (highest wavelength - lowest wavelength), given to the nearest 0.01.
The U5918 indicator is 1.00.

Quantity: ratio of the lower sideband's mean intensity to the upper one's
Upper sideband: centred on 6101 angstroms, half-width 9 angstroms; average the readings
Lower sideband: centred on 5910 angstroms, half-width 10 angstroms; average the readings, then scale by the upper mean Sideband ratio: 0.96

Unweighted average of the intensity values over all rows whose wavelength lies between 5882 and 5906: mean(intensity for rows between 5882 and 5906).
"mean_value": 11.1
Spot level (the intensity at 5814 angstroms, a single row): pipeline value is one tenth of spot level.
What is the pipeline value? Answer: 1.27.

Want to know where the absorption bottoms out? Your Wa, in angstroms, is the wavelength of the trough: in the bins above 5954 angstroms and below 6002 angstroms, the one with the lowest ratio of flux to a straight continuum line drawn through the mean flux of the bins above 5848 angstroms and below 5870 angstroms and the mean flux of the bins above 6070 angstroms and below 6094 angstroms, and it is 5985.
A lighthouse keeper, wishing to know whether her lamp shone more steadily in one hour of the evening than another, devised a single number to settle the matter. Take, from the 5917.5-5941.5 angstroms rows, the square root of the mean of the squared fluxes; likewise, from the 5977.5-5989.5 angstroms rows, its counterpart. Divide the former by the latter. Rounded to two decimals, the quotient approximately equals 1.01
